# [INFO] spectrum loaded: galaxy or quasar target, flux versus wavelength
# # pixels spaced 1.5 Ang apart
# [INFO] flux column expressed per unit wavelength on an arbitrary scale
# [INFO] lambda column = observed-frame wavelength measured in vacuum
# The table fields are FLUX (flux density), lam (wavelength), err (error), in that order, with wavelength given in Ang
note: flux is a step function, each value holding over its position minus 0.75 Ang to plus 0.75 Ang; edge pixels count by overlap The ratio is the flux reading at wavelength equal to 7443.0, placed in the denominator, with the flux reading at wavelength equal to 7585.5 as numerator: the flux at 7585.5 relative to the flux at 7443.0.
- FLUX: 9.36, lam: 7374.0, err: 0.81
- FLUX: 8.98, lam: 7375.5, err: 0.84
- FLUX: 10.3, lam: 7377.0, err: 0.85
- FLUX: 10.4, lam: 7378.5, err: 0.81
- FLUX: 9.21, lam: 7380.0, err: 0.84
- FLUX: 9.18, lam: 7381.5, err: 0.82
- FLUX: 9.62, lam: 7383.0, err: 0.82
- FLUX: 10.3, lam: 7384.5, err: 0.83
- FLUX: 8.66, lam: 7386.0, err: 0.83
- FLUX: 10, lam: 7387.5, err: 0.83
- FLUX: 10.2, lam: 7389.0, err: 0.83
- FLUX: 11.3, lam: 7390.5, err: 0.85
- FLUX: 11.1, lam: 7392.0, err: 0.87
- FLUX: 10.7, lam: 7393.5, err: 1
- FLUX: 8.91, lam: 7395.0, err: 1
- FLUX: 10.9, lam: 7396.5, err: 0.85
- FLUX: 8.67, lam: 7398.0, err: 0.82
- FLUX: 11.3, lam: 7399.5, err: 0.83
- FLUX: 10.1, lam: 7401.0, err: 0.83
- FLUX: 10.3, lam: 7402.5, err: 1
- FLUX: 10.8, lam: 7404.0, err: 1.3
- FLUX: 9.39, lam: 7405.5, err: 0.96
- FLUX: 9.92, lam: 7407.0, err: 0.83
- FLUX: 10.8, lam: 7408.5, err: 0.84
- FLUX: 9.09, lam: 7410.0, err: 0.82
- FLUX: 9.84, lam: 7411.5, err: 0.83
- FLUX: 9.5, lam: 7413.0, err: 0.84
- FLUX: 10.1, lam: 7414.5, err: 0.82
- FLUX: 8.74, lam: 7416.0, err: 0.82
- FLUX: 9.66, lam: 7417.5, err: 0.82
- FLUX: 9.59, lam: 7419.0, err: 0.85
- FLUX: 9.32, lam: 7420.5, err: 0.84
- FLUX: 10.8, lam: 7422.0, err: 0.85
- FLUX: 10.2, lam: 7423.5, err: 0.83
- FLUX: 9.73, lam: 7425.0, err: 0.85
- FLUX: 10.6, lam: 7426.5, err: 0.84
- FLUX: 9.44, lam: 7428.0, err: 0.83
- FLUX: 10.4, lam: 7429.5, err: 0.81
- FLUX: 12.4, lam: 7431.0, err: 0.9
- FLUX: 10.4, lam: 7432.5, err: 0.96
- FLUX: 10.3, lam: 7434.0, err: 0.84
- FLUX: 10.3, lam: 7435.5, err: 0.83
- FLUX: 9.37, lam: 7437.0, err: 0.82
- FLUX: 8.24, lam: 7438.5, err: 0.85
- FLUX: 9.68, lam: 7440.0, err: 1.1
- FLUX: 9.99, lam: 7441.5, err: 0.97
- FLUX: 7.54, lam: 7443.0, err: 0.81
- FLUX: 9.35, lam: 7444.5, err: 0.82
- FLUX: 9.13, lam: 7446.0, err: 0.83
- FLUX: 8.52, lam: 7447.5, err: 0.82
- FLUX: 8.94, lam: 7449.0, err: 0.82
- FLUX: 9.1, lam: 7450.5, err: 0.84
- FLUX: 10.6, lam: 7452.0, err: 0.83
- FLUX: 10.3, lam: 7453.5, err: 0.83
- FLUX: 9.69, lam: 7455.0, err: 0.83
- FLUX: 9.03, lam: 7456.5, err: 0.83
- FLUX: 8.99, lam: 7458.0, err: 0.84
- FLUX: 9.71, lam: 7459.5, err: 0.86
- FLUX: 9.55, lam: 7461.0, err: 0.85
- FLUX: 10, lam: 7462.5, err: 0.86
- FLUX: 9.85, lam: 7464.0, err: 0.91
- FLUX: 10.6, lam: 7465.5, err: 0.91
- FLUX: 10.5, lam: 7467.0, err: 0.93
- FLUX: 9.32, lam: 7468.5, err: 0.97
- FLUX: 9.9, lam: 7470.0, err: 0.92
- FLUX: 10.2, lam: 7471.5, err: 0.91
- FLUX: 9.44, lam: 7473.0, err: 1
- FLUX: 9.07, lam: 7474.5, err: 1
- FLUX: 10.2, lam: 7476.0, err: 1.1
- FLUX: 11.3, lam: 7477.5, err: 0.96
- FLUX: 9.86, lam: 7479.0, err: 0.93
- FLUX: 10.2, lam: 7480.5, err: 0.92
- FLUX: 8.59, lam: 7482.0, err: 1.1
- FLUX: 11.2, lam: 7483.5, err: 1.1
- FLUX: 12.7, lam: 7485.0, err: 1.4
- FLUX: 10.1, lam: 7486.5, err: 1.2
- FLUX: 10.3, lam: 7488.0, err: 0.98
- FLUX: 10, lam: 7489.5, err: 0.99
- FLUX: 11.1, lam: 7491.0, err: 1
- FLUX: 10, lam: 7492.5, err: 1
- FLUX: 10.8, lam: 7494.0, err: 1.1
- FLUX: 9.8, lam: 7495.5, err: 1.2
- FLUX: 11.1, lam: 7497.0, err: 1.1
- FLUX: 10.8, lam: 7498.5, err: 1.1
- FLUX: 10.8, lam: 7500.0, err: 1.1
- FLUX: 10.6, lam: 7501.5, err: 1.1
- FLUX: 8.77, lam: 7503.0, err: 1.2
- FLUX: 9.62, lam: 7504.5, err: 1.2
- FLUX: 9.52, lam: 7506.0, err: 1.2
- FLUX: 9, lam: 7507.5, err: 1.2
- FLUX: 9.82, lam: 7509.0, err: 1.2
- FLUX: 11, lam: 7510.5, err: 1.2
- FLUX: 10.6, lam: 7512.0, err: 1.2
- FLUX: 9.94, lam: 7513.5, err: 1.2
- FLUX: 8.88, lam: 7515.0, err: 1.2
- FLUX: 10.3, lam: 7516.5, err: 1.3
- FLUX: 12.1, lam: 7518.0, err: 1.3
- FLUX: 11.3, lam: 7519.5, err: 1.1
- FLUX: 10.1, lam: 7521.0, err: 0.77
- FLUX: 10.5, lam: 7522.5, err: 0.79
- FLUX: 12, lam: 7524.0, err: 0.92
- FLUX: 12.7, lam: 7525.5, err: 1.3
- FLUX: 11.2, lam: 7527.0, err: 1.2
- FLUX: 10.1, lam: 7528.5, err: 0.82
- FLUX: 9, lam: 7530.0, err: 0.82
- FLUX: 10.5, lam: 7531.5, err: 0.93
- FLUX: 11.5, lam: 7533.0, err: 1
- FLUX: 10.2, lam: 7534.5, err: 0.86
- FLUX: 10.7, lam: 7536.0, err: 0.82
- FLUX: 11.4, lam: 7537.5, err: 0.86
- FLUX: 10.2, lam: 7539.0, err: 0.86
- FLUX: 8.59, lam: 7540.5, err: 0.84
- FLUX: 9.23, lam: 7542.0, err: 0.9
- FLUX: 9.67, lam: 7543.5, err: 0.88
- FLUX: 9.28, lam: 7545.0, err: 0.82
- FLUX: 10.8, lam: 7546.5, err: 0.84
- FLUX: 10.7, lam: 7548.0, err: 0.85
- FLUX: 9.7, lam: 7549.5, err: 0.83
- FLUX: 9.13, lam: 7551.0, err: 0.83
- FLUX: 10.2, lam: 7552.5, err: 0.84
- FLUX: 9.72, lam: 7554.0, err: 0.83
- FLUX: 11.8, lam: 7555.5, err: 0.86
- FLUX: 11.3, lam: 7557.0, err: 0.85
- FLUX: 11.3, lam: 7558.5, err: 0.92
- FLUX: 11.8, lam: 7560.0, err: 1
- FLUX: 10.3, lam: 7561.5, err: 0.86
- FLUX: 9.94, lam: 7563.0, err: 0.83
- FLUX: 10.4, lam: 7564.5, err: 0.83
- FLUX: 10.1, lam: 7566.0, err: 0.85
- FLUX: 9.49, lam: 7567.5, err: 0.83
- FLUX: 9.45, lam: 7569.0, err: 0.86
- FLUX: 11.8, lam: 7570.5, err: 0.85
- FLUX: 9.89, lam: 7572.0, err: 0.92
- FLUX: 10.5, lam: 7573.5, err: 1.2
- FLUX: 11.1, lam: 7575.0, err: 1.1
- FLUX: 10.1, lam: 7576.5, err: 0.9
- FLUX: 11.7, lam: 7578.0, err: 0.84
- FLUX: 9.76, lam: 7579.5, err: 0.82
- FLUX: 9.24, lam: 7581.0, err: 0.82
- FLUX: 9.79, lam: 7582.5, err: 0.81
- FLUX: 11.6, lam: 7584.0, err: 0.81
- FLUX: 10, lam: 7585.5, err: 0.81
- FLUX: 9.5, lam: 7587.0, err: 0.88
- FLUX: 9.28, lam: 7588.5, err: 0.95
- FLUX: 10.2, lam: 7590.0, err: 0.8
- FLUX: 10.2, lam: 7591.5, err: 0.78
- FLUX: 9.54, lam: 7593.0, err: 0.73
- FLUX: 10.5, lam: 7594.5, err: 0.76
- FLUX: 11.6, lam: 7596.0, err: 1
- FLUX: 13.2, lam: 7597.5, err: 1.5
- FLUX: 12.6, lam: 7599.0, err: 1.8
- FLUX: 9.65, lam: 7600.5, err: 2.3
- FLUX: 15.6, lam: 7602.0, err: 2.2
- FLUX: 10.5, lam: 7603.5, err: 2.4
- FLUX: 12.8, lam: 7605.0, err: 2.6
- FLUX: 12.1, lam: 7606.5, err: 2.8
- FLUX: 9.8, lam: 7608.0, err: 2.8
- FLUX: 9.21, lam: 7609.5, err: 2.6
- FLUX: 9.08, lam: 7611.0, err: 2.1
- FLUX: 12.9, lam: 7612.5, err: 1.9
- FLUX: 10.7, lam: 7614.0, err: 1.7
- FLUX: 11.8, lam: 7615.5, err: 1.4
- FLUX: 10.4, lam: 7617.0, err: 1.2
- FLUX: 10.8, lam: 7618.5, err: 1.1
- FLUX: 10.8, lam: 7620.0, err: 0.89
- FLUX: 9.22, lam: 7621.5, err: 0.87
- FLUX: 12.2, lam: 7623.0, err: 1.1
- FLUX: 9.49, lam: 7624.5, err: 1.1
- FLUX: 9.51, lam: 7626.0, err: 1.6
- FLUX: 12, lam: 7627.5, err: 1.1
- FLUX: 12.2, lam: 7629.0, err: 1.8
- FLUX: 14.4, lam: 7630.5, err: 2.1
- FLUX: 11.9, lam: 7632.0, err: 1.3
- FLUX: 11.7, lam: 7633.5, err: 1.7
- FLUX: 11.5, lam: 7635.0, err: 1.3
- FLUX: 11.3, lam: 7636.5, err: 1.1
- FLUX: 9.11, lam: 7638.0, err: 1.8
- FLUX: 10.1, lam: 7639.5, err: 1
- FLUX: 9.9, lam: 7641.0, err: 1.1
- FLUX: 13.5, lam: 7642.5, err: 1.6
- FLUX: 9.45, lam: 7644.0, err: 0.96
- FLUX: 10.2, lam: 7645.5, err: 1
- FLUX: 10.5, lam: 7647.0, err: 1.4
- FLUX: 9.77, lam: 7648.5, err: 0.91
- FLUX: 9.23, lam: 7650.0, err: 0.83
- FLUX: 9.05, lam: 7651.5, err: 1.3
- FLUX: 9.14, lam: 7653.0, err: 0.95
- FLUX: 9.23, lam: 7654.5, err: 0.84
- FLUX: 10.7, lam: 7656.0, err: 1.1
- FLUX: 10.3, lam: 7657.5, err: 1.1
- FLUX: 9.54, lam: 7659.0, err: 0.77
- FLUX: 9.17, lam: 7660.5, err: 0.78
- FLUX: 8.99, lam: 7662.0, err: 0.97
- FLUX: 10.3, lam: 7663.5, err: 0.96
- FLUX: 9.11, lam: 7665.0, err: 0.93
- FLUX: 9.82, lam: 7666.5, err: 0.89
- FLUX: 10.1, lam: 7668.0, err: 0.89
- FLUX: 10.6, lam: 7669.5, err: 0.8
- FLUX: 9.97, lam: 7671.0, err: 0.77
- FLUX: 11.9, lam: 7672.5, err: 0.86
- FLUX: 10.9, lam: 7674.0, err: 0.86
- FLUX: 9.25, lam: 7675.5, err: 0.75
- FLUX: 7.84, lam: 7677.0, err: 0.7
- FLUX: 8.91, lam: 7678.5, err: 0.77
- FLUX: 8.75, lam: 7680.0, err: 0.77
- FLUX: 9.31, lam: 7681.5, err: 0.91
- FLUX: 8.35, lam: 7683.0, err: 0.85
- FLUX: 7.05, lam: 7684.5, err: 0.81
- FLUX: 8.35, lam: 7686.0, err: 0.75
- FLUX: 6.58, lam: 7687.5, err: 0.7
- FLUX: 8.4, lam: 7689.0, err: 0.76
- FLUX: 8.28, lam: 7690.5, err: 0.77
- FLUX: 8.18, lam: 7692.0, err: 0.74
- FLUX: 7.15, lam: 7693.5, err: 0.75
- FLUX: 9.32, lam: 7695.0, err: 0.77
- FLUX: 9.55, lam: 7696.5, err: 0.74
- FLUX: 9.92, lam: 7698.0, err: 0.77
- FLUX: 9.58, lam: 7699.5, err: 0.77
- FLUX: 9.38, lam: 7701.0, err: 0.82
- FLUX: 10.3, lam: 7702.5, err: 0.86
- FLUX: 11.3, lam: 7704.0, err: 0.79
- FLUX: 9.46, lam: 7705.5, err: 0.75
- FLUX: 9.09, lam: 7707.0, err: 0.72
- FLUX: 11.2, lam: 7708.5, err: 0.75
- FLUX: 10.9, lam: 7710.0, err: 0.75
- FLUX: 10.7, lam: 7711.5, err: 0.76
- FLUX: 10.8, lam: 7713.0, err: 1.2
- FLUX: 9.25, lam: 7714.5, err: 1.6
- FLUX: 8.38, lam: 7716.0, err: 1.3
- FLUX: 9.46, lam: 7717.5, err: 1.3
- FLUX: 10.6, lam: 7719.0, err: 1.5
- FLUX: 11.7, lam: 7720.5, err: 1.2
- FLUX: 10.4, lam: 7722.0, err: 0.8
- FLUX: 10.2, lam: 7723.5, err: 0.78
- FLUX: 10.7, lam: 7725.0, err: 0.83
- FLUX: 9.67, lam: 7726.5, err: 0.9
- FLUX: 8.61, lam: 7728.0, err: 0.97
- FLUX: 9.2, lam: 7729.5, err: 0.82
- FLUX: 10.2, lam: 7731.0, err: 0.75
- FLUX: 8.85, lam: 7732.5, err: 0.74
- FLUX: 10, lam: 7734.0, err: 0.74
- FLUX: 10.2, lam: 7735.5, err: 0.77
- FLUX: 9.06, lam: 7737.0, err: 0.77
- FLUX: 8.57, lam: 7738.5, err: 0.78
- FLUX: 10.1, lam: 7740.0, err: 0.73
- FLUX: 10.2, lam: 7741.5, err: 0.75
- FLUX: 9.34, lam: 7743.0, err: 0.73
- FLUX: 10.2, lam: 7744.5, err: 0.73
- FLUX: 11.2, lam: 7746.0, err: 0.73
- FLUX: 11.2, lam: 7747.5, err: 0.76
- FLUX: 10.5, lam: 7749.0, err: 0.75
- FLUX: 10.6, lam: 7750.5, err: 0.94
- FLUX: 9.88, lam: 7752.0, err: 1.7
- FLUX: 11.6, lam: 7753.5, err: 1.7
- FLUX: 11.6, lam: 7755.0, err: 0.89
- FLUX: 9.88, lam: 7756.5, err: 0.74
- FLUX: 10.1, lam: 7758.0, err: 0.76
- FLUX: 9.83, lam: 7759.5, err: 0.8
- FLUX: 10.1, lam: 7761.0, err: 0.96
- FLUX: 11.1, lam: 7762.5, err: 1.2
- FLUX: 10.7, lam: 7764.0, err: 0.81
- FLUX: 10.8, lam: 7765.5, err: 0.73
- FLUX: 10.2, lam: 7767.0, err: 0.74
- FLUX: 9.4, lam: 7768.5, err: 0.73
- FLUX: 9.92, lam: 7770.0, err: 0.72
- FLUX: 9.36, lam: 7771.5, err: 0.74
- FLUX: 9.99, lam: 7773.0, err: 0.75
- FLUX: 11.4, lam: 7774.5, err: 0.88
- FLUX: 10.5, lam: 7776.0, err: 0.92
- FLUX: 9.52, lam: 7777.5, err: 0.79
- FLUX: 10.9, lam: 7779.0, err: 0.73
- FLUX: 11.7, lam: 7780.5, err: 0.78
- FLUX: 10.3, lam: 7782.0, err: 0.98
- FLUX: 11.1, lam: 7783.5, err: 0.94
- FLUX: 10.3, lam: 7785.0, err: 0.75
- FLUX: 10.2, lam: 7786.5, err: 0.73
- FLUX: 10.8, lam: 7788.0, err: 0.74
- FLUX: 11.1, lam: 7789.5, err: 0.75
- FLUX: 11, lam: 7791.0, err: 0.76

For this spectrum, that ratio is 1.3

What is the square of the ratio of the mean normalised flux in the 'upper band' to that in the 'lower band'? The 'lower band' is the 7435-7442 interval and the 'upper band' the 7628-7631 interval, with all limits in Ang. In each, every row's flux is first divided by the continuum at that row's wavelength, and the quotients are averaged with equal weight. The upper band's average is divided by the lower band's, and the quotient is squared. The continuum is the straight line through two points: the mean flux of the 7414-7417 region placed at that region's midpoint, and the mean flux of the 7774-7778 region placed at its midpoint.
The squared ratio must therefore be 1.7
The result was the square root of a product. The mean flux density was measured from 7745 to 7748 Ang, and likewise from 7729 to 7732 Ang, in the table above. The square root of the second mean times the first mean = 10.4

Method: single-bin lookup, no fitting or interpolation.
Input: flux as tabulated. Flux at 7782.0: 10.3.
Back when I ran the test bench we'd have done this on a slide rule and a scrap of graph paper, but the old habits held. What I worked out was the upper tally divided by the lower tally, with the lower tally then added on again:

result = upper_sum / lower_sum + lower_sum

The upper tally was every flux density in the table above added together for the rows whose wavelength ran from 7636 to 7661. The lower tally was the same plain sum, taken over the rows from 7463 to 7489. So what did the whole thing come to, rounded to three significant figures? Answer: 174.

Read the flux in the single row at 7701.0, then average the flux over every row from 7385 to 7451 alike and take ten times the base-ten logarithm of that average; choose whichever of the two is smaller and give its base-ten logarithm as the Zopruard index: 0.97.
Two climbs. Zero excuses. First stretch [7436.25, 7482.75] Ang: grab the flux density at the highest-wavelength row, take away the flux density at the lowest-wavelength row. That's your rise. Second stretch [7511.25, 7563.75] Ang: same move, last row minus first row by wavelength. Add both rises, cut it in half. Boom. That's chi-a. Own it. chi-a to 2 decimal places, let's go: -0.72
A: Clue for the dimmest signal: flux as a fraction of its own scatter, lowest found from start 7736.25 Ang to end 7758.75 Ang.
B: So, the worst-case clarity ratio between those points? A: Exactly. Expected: 5.8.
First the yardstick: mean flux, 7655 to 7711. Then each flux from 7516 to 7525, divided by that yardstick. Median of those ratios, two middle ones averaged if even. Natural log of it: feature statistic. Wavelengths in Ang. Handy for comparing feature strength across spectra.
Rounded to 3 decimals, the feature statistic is 0.148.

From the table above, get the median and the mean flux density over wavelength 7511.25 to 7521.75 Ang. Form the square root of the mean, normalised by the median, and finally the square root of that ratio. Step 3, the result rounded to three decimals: 0.560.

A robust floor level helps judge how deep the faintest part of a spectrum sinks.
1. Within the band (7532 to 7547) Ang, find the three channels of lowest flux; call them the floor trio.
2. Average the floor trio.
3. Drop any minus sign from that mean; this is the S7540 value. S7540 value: 9.0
